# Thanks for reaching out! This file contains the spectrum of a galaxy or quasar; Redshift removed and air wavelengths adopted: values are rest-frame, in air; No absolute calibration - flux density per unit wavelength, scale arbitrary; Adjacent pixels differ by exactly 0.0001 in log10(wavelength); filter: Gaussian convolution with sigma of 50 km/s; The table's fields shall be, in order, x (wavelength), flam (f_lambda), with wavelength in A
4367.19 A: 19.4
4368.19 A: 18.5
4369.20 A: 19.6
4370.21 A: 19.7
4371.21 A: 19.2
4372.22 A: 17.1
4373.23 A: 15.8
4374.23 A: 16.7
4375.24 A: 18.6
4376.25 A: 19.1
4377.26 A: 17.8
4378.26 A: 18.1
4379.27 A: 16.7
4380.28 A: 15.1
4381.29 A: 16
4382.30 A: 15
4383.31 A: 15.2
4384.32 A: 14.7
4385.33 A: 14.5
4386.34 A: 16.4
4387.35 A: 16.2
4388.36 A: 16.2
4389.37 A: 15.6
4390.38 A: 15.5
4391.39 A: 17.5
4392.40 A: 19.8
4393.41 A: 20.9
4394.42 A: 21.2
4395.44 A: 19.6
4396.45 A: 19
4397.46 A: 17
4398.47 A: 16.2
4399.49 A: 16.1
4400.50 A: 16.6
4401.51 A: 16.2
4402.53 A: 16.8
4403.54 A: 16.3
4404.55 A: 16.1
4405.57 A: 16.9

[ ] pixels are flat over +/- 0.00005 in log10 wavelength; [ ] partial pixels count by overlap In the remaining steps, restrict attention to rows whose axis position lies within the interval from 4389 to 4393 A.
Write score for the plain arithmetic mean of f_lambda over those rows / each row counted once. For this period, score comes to 17.1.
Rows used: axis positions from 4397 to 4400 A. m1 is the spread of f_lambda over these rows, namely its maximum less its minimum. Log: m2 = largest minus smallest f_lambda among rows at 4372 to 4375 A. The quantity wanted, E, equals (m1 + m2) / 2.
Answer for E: 1.1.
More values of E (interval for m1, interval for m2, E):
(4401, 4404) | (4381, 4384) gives 0.8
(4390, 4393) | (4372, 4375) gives 2.8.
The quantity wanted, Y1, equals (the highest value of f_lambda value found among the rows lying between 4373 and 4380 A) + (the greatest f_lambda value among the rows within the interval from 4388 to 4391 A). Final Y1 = 35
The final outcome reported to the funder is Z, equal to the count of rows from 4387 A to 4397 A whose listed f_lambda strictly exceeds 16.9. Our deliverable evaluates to 6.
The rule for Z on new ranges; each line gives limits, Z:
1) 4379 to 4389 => 0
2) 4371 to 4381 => 6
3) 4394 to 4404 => 4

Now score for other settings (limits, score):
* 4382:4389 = 15.5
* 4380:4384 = 15.3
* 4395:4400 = 17.6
